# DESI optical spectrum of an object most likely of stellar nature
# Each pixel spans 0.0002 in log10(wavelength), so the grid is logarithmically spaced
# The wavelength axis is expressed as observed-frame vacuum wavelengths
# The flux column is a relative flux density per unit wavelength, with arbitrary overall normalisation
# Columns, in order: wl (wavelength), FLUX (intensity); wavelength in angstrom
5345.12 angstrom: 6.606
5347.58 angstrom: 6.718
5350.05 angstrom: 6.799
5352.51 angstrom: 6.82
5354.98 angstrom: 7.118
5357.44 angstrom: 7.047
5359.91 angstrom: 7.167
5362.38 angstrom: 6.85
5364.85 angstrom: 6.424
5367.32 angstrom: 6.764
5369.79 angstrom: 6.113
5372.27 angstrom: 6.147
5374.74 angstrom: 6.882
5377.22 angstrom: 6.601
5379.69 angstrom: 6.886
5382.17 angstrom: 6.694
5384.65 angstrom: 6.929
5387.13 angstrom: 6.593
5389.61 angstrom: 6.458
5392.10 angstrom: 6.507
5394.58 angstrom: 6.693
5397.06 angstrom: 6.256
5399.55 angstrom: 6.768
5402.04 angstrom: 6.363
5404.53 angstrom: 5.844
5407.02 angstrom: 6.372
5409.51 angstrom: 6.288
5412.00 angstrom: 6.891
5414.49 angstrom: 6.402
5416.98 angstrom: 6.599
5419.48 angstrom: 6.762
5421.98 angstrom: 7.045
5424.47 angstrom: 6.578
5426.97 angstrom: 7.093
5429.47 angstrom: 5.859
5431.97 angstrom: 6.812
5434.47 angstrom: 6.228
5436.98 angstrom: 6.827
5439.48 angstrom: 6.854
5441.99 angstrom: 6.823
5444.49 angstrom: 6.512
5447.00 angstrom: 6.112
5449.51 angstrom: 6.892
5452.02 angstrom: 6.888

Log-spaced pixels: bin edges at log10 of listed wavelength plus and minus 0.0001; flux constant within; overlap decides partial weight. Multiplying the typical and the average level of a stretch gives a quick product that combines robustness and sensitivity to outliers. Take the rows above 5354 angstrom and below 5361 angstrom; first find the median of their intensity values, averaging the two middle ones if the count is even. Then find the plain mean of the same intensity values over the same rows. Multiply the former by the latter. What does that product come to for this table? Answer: 51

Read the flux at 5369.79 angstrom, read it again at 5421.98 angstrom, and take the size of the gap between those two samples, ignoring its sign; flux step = 0.9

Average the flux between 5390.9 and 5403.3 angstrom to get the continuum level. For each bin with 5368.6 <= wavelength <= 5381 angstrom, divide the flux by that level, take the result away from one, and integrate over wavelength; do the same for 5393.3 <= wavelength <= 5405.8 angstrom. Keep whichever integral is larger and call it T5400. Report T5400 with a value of 0.25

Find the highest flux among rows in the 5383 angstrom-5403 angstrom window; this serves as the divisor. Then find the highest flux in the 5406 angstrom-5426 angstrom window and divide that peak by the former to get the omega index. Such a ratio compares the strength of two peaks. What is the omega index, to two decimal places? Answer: 1.02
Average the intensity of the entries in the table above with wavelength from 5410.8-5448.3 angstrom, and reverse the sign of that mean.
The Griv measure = -6.63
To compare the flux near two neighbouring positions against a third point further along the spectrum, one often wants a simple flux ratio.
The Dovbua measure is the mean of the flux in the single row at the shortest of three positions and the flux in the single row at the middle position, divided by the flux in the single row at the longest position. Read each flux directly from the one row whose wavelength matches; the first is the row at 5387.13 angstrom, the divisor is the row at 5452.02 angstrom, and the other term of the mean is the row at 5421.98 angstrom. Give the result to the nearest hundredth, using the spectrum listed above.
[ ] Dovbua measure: 0.99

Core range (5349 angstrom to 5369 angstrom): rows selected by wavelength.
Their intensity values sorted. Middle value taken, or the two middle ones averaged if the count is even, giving 6.8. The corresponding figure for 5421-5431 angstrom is 6.8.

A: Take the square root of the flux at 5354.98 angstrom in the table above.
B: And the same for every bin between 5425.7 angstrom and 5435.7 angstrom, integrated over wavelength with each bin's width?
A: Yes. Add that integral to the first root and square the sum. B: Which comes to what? 792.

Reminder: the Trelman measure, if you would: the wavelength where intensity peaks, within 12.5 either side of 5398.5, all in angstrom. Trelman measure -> 5399.55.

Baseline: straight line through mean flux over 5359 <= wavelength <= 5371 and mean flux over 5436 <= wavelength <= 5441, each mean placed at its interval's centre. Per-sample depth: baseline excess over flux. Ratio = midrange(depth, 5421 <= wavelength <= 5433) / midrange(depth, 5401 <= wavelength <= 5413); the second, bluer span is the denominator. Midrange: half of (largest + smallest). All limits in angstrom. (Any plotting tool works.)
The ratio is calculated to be 1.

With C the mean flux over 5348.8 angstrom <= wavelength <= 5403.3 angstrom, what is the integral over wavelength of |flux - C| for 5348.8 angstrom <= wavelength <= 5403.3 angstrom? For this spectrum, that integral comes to 13.0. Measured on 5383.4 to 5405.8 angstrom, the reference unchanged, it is 6.0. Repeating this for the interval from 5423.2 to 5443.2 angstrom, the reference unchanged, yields 6.0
